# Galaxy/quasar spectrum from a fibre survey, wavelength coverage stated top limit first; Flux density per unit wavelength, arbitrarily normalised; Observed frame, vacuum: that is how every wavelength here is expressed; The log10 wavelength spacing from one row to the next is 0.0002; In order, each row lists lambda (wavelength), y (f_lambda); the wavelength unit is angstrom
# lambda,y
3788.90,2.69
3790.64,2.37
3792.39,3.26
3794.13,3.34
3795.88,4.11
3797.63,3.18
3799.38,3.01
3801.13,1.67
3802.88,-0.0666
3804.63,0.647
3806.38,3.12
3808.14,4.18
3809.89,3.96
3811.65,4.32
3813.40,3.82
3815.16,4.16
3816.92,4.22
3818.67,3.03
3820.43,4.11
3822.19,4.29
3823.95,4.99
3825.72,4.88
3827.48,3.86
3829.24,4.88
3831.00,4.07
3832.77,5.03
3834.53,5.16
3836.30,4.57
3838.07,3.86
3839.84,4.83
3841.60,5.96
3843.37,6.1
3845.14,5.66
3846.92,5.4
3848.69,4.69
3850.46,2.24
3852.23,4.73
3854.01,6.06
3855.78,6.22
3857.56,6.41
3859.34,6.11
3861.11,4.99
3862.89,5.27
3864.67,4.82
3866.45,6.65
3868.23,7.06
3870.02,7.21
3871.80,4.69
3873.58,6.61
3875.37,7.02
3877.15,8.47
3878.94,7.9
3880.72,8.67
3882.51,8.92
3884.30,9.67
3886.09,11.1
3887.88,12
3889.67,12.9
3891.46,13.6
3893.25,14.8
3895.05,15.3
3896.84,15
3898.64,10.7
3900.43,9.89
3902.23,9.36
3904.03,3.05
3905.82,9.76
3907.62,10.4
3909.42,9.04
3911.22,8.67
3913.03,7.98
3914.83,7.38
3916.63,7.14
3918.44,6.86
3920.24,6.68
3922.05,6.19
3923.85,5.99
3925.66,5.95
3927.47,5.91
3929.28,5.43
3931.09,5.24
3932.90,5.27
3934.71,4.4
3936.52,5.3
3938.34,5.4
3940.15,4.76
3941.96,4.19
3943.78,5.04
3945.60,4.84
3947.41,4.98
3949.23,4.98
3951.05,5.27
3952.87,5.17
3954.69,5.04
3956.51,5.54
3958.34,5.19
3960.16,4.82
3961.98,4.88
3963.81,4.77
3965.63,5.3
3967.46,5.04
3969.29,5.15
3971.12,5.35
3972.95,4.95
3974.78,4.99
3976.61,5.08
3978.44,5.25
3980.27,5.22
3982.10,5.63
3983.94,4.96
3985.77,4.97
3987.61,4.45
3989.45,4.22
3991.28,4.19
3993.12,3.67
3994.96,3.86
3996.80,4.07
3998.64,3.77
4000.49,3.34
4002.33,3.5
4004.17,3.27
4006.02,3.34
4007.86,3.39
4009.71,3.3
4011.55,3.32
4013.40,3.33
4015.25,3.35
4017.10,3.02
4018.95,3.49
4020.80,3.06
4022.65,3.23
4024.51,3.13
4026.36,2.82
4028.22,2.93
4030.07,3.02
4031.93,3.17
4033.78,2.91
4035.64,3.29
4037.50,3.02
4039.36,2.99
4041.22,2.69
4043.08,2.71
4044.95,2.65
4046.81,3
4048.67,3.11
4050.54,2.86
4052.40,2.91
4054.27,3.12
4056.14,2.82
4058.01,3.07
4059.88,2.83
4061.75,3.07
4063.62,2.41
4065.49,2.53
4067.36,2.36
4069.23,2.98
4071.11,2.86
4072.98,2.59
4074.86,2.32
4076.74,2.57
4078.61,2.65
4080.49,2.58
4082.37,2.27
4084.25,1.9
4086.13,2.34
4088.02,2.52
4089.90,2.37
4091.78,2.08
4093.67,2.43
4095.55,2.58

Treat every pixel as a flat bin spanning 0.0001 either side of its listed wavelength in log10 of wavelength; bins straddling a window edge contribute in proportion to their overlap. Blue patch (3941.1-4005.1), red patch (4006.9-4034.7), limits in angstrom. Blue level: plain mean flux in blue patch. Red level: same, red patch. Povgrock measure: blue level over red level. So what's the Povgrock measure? 1.49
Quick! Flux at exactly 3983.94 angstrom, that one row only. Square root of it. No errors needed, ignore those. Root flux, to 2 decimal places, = 2.23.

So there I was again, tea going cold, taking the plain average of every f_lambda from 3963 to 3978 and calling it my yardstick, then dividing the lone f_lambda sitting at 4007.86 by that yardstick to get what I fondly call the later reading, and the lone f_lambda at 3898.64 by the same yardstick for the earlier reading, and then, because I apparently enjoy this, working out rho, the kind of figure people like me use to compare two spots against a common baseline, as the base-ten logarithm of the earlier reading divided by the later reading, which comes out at 0.50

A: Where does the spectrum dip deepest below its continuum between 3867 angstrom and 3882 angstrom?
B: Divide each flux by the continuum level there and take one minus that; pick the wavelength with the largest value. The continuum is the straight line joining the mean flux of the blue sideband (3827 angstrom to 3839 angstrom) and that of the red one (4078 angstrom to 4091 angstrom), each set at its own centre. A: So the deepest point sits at 3871.80 angstrom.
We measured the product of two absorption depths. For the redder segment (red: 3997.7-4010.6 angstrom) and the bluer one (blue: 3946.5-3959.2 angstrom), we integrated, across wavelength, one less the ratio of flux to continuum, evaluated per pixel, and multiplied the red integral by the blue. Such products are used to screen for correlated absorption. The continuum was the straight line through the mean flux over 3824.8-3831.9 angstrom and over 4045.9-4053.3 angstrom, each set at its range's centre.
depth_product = 3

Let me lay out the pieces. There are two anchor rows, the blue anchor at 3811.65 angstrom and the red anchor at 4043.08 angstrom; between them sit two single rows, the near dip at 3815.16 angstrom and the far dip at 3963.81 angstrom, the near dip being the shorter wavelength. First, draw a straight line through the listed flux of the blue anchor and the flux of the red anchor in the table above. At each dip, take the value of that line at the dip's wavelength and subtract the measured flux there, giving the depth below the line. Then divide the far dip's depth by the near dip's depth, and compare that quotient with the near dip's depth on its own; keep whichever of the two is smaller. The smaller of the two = -11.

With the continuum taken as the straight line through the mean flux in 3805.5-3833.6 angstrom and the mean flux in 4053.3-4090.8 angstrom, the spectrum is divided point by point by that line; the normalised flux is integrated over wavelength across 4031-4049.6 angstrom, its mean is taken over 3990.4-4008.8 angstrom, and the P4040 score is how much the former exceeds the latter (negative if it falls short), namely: 18.4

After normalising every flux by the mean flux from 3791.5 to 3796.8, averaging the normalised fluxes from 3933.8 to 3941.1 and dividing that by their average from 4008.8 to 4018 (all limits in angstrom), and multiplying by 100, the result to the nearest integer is 152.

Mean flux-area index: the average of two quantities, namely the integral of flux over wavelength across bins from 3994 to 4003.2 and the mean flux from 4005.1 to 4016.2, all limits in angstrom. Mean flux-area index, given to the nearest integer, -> 19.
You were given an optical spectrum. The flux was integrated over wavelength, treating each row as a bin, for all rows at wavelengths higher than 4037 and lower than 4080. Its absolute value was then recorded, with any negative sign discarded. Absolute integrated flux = 120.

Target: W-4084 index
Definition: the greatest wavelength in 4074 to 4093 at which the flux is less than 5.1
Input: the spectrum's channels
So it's 4091.78 angstrom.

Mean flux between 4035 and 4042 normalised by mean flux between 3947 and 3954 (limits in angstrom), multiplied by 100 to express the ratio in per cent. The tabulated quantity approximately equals 59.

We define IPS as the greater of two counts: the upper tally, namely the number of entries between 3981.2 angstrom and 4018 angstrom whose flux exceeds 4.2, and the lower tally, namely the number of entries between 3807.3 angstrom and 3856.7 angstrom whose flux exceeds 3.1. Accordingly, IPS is 26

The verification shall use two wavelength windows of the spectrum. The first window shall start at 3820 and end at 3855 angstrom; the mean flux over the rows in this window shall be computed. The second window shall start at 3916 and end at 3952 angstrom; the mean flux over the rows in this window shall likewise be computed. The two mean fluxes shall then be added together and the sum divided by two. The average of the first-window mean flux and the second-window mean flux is 5.1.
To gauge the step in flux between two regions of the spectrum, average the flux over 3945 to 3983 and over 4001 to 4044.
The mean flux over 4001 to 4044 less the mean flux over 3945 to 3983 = -2.0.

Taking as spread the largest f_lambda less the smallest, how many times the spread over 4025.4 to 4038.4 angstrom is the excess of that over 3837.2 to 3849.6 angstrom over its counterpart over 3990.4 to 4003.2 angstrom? 3.0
